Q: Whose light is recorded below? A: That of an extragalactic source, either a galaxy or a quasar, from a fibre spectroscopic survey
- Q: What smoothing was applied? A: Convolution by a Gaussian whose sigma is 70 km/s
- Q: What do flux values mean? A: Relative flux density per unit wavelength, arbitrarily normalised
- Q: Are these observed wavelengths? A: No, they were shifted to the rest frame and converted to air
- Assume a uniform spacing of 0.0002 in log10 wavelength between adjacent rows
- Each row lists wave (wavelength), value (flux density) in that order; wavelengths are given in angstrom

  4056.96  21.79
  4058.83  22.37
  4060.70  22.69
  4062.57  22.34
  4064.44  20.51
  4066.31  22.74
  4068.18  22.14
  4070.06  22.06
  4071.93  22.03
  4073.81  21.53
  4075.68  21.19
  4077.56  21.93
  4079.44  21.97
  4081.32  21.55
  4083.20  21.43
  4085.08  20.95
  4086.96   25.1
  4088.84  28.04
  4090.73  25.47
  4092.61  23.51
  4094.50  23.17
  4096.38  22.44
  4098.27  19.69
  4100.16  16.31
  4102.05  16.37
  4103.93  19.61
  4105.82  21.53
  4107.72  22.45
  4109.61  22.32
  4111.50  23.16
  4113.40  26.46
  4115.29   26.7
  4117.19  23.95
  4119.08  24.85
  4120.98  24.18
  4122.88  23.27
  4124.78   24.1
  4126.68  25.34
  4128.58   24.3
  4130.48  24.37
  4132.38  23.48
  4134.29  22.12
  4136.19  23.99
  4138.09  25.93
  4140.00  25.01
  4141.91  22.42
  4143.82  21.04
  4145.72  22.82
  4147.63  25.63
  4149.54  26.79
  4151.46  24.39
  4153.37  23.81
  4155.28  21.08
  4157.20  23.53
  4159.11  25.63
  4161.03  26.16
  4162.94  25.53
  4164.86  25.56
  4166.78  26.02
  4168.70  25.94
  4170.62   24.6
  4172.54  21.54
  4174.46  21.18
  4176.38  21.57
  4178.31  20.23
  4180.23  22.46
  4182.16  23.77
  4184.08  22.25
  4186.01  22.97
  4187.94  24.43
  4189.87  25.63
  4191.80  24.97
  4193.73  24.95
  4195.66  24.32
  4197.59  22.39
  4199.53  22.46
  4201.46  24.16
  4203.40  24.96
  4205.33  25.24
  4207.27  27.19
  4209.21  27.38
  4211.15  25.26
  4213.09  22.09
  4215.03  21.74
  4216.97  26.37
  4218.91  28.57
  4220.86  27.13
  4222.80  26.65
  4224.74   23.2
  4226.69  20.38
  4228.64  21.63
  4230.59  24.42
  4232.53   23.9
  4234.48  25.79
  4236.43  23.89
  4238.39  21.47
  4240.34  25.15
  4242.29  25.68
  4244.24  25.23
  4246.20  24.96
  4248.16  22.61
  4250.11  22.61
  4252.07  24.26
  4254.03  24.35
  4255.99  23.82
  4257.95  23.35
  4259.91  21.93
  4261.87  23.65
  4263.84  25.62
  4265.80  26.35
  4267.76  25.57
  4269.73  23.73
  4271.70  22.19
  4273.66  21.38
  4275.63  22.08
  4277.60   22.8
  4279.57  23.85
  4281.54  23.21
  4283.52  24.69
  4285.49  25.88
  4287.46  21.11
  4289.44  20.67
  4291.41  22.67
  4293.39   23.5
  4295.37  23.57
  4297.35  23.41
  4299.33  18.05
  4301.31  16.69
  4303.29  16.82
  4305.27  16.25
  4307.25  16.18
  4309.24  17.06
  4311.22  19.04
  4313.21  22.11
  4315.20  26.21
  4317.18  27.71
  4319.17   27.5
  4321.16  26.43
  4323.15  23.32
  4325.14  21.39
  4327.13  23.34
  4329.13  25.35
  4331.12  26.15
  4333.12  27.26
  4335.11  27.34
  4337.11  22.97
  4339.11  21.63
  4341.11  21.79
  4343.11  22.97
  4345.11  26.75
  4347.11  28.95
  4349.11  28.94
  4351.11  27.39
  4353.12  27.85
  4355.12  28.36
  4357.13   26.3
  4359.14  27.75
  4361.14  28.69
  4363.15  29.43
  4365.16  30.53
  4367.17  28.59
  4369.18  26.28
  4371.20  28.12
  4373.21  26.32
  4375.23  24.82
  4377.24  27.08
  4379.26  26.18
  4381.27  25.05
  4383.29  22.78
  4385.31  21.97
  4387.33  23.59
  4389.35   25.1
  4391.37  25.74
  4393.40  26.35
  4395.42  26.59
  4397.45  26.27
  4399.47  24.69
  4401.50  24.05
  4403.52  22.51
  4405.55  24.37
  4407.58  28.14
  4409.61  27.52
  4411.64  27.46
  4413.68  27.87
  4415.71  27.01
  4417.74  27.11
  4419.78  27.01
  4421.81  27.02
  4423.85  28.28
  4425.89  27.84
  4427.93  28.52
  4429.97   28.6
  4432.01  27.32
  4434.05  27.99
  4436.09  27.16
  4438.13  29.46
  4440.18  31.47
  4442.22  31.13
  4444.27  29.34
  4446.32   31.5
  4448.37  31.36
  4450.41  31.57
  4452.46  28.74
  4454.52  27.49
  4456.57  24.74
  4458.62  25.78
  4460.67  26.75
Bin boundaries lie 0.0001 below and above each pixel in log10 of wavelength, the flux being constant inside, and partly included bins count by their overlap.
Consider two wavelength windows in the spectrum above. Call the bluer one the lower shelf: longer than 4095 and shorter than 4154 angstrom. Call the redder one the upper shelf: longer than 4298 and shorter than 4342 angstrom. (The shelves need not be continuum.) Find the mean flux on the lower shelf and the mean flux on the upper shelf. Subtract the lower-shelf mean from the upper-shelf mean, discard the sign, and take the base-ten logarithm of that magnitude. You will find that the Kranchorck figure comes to -0.1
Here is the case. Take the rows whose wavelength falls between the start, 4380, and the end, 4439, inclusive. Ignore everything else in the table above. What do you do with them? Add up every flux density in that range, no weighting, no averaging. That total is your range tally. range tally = 763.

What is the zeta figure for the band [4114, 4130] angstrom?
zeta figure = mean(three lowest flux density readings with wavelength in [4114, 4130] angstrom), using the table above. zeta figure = 24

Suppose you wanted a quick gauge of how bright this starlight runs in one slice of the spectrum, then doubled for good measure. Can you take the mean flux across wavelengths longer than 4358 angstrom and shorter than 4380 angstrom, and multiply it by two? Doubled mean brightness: 55.2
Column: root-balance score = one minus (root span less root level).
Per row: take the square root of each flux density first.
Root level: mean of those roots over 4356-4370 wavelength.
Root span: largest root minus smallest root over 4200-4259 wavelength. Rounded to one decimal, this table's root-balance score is 5.5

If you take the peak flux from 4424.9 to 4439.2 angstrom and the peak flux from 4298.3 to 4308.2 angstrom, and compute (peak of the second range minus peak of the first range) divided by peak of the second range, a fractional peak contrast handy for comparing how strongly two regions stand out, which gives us -0.63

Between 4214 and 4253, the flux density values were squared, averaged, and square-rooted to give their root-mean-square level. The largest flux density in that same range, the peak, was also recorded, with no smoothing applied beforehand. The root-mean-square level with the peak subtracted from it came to -4.2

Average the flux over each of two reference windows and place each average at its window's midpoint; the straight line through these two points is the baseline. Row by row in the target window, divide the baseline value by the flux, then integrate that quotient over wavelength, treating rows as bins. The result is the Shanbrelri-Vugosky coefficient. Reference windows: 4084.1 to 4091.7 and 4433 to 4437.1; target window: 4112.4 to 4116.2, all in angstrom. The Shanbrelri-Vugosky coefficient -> 3.6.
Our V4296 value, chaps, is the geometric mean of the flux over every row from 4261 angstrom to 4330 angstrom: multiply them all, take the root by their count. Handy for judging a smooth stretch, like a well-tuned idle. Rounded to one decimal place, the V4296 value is 22.3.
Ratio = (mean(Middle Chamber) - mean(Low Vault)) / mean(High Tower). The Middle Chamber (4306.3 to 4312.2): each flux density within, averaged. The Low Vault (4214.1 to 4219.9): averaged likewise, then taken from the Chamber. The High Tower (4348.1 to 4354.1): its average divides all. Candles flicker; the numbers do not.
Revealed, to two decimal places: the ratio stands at -0.29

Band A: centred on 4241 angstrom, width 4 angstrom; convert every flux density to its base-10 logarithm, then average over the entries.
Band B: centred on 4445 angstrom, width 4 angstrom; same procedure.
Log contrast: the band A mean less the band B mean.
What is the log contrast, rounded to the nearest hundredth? -0.08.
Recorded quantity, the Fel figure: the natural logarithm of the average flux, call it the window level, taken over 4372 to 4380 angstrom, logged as 3.26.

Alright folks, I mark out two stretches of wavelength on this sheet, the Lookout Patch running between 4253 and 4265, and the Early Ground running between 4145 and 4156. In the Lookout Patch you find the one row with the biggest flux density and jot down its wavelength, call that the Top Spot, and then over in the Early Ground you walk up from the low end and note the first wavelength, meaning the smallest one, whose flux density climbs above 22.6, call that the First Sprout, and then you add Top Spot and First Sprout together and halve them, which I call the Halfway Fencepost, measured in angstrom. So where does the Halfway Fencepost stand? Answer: 4204.8 angstrom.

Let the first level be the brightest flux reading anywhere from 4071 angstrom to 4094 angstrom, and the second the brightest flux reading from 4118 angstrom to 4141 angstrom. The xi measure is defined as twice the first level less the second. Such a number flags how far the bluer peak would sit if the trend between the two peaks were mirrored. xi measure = 30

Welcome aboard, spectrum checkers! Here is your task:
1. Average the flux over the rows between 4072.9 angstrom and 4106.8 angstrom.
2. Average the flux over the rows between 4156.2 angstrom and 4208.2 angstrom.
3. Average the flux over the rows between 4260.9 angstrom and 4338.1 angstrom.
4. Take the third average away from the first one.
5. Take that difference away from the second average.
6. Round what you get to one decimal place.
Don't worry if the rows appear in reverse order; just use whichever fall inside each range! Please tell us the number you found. 25.2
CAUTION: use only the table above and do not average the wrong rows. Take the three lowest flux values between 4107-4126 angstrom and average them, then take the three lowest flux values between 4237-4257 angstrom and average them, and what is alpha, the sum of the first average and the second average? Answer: 44.9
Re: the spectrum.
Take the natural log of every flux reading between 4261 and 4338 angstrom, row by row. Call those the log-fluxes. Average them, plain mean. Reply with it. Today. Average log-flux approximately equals 3.12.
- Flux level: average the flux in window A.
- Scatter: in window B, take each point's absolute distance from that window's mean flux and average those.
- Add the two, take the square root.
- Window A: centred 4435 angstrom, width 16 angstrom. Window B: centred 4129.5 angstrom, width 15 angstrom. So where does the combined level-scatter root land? 5.44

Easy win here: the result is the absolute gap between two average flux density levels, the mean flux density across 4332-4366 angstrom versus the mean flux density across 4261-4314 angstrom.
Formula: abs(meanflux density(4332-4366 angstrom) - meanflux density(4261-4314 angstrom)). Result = 5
